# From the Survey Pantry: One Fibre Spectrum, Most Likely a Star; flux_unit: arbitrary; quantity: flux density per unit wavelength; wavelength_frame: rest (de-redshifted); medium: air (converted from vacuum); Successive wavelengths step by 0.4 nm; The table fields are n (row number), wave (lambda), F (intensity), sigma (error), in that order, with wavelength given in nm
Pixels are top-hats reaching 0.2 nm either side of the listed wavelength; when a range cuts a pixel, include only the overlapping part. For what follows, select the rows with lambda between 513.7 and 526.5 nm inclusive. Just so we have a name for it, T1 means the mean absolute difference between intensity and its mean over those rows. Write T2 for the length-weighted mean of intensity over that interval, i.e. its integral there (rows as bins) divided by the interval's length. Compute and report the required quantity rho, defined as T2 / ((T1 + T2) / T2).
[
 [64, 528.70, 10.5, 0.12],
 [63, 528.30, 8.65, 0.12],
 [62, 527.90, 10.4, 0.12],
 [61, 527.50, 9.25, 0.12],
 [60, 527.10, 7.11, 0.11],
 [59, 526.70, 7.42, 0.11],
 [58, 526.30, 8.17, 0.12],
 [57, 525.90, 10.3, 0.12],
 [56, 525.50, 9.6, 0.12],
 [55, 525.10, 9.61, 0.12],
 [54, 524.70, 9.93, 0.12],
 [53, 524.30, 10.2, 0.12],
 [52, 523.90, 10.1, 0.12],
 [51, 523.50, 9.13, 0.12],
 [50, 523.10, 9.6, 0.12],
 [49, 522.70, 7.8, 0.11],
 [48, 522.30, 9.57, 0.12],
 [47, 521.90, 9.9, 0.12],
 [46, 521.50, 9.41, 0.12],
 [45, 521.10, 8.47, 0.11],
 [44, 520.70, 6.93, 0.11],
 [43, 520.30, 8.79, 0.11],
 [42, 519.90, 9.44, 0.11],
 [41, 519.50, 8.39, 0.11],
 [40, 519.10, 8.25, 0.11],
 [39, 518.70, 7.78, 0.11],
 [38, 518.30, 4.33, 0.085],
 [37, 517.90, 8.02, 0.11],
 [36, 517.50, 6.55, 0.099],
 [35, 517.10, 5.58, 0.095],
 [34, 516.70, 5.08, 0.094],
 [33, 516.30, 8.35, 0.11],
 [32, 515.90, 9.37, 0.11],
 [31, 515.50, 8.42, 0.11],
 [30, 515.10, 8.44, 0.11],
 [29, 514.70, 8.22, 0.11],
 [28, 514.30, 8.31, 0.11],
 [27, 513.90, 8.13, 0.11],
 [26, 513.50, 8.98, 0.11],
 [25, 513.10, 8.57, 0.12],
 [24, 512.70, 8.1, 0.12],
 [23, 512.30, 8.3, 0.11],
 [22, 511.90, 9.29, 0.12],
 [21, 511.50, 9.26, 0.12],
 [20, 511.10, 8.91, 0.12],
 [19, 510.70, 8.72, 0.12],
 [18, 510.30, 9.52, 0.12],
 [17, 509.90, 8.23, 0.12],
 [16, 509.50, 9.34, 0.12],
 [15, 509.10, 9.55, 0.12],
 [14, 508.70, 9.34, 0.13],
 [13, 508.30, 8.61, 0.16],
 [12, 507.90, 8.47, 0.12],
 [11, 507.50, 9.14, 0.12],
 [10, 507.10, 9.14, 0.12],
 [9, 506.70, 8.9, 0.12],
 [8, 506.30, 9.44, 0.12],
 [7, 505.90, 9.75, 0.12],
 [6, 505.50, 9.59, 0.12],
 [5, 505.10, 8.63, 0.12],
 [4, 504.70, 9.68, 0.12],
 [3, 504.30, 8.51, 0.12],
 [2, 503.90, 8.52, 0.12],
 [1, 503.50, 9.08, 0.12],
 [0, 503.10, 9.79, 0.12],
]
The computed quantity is 7.5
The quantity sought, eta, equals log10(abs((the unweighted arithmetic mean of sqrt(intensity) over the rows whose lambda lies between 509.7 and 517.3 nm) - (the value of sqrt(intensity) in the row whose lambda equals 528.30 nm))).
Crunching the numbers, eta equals -1.2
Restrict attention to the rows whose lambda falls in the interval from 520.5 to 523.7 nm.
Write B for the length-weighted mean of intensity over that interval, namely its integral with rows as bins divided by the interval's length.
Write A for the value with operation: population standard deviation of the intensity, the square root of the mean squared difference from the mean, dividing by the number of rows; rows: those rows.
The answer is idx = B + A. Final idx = 9.82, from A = 1.0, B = 8.85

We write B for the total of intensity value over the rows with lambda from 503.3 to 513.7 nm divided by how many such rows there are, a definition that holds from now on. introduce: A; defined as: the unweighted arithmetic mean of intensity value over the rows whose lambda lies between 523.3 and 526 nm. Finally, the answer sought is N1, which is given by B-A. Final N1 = -0.9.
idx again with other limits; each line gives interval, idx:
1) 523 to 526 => 10.17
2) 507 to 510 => 9.44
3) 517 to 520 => 8.85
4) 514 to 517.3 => 9.16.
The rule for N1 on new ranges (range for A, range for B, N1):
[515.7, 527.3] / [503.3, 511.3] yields 0.7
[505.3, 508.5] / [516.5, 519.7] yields -2.4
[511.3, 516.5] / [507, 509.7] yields 0.5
